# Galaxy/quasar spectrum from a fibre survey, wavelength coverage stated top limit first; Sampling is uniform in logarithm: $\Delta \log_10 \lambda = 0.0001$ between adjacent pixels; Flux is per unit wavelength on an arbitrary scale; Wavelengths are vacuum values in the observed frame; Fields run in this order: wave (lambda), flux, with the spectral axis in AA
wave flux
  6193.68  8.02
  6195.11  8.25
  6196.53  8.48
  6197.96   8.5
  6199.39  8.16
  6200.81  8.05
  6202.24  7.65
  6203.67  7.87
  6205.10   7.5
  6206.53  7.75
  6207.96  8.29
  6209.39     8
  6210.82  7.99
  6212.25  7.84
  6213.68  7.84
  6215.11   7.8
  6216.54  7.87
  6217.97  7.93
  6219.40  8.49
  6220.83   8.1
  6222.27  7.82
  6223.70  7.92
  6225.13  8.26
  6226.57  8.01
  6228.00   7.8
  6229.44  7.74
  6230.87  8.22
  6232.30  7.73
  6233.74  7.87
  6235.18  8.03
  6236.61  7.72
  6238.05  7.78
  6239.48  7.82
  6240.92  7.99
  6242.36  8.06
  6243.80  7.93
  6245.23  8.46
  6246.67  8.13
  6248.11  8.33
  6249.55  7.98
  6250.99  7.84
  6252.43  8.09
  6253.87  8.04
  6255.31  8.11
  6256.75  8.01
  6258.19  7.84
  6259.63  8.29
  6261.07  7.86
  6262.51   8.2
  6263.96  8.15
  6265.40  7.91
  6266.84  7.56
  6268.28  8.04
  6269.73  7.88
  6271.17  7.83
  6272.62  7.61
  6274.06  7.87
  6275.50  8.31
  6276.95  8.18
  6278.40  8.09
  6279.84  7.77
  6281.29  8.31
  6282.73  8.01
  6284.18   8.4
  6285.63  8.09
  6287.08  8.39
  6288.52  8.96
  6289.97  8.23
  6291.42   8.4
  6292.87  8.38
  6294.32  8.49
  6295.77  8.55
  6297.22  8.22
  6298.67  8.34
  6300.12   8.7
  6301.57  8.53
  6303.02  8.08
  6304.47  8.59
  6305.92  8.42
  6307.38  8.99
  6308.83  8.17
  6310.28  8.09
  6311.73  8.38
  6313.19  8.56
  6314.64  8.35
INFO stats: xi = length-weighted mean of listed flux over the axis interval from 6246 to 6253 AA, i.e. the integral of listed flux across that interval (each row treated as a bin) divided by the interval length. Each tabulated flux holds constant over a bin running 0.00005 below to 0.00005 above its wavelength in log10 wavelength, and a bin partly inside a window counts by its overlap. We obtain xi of 8.07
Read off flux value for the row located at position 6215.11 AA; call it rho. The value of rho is 7.8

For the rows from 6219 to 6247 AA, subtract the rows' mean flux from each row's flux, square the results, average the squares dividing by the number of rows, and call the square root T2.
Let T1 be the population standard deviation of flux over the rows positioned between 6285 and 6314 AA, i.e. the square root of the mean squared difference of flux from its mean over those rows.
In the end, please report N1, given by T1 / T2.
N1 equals 1.12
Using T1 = 0.251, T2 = 0.223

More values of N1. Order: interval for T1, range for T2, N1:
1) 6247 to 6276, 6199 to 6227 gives 0.93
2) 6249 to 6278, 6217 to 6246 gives 0.89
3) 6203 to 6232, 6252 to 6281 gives 1.11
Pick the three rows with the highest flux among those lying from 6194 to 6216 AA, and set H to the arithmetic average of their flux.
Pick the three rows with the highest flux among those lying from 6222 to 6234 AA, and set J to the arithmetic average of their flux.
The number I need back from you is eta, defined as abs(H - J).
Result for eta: 0.26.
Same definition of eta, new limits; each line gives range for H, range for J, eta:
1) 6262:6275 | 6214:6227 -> 0.15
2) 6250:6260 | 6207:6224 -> 0.13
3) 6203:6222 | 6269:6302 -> 0.44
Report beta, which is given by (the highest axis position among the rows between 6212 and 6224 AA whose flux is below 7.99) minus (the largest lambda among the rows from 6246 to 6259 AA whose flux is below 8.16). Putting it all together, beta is -34.5 AA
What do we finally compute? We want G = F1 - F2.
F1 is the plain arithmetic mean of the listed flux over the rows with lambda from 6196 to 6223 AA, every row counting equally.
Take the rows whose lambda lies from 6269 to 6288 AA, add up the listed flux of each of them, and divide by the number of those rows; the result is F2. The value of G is -0.06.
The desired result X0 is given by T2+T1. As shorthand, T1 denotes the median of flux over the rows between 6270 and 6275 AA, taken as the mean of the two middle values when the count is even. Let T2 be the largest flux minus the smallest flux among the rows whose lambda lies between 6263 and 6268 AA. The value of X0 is 8.42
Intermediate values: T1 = 7.83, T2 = 0.59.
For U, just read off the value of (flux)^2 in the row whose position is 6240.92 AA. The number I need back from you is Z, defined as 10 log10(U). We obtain 18.1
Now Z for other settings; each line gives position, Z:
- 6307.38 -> 19.1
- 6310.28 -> 18.2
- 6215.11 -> 17.8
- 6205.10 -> 17.5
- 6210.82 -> 18.1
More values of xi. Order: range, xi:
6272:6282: 8.03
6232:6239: 7.83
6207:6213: 8.02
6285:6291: 8.42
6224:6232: 7.99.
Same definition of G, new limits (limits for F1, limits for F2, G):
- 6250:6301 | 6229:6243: 0.25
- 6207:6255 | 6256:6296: -0.14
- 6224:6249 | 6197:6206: 0.04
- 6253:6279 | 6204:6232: 0.03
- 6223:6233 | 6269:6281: 0.01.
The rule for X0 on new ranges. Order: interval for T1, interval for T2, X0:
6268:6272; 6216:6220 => 8.50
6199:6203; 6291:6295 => 8.16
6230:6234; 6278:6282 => 8.41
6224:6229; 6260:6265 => 8.35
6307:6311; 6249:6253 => 8.42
